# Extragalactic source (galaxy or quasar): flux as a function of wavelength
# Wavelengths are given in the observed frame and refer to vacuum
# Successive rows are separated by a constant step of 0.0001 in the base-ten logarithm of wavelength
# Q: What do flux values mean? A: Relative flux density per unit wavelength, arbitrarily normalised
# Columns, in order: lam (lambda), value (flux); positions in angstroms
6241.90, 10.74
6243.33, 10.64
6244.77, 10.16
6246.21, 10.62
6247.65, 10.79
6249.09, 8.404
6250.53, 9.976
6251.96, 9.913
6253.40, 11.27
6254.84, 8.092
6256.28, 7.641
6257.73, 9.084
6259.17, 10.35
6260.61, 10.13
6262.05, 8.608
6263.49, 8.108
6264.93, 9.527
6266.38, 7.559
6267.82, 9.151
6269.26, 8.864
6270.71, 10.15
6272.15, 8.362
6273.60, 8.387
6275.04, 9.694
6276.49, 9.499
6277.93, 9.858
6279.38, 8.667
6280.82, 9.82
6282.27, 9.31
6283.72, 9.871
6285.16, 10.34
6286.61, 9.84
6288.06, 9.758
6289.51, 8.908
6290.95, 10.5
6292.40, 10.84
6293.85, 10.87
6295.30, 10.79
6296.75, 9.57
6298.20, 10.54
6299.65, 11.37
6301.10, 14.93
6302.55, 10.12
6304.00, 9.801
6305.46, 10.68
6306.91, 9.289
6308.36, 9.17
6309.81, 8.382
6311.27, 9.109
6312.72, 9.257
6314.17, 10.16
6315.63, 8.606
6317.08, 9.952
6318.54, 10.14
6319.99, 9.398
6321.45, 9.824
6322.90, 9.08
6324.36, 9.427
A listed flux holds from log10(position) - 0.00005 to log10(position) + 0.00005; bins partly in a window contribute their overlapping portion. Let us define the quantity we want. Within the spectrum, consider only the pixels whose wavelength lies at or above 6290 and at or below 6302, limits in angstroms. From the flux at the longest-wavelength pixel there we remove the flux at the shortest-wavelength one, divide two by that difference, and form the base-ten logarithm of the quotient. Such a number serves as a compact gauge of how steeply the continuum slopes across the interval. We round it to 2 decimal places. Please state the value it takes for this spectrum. -0.35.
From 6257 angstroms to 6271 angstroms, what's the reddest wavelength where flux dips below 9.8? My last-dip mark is 6269.26 angstroms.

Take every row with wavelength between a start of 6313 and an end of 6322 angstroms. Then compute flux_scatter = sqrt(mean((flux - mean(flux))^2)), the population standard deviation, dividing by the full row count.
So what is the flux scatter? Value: 0.54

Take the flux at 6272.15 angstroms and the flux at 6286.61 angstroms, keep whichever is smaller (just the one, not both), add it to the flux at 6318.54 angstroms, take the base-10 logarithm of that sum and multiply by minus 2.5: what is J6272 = -3.17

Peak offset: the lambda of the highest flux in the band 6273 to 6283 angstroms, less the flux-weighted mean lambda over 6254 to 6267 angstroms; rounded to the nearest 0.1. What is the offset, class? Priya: 17.3 angstroms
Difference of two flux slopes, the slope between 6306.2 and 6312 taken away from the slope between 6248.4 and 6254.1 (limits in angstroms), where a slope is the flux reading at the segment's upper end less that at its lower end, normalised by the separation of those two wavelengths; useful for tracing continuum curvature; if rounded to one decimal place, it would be 0.7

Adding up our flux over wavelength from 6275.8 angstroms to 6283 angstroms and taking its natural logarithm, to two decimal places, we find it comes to 4.22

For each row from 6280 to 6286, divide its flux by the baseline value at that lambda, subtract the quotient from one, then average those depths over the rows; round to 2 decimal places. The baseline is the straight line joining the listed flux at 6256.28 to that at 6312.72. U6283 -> -0.17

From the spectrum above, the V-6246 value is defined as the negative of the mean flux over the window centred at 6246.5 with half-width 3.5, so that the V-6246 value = -10.1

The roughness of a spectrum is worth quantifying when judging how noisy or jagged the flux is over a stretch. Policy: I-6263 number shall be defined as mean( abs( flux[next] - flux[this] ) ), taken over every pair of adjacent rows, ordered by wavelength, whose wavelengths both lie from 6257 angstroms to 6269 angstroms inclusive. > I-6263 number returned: 1.21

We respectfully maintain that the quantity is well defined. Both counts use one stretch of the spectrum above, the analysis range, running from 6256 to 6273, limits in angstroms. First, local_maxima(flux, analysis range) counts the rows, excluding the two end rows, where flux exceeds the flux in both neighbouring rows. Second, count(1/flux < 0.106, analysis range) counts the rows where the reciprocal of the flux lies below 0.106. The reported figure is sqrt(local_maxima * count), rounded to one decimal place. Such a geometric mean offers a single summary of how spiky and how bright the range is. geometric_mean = 4.0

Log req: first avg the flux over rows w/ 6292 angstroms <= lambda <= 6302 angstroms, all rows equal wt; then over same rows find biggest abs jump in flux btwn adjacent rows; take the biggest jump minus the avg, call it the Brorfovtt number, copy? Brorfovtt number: -7.7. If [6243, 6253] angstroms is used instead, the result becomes -7.7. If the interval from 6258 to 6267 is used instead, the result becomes -7.1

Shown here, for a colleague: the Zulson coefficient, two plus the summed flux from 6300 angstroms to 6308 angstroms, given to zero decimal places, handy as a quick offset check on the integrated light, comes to 57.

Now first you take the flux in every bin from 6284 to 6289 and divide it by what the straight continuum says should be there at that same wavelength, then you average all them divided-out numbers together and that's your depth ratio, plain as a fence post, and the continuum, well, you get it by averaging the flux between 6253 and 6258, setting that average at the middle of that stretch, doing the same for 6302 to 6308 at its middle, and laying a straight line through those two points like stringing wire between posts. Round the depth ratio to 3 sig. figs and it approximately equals 1.04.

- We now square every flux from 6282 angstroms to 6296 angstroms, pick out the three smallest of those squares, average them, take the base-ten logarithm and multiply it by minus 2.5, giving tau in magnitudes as -4.85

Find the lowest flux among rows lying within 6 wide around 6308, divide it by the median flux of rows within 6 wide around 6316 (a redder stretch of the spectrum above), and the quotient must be 0.83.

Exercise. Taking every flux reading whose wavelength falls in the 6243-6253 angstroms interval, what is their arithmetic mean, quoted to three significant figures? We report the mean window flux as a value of 10.1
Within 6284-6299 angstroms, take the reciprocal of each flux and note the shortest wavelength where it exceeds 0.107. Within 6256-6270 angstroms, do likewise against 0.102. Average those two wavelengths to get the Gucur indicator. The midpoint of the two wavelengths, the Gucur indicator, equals 6272.9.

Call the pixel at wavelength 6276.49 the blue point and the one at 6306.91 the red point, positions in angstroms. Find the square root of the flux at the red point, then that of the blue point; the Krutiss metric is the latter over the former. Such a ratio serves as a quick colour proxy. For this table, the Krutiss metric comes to 1.01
